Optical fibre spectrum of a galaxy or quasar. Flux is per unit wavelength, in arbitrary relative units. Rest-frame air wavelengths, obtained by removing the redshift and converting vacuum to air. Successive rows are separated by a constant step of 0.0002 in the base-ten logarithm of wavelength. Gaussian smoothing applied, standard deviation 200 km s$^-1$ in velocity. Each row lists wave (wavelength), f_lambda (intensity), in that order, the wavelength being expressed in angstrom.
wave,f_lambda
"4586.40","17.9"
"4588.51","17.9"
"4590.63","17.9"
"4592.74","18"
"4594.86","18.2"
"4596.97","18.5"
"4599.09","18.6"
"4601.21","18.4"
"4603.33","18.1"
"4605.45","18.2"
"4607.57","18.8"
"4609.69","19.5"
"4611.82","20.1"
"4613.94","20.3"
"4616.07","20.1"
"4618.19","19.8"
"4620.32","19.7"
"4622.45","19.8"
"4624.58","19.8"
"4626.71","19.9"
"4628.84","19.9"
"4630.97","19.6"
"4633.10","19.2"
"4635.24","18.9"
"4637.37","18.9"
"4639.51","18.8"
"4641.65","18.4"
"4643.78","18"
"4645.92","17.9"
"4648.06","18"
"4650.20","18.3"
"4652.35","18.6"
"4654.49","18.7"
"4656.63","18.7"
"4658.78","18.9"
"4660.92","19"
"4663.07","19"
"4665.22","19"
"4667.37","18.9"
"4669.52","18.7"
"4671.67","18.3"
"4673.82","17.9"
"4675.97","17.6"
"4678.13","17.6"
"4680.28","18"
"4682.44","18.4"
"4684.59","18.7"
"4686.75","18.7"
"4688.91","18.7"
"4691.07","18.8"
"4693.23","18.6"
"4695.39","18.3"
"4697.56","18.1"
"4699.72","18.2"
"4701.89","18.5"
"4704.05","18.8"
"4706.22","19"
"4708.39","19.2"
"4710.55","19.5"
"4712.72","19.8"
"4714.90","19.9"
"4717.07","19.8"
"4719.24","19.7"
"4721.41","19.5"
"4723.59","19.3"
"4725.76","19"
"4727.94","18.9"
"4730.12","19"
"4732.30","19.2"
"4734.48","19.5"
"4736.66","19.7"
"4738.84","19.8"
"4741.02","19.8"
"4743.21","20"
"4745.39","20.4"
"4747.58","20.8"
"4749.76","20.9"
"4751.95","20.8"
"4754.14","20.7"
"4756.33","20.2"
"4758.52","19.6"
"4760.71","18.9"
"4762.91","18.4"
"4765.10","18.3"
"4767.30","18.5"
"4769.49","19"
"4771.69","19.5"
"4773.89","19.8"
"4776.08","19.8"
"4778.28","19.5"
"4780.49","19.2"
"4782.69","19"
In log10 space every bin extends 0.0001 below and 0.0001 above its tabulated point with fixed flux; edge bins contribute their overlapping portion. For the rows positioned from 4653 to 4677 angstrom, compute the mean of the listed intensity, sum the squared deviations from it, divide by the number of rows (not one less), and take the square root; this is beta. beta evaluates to 0.45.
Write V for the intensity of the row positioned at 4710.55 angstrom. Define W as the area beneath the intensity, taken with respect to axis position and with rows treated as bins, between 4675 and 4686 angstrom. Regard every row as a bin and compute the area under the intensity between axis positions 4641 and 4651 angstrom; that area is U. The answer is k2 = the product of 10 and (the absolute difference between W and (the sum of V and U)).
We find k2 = 18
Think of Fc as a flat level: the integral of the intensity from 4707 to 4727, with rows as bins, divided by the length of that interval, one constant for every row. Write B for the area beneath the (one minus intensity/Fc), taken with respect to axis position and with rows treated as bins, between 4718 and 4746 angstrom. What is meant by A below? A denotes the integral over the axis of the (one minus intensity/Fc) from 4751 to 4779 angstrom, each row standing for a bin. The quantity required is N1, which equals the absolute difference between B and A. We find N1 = 0.1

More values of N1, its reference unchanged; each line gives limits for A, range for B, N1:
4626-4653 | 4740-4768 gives 1.4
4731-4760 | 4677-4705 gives 2.4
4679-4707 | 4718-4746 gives 1.4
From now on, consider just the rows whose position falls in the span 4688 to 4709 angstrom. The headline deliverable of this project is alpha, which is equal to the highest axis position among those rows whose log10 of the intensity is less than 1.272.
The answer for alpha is 4701.89 angstrom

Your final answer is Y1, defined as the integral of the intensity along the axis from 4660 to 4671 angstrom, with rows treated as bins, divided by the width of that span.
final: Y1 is 18.9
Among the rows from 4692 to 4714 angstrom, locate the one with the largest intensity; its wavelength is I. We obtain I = 4712.72 angstrom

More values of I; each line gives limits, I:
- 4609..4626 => 4613.94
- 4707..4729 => 4714.90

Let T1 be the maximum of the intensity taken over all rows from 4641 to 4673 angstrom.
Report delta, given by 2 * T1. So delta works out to 38.0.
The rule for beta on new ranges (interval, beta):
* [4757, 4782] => 0.53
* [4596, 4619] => 0.80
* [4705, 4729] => 0.34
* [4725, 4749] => 0.58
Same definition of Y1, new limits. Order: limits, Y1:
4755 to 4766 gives 19.1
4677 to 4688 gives 18.3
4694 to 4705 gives 18.4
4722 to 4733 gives 19.1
